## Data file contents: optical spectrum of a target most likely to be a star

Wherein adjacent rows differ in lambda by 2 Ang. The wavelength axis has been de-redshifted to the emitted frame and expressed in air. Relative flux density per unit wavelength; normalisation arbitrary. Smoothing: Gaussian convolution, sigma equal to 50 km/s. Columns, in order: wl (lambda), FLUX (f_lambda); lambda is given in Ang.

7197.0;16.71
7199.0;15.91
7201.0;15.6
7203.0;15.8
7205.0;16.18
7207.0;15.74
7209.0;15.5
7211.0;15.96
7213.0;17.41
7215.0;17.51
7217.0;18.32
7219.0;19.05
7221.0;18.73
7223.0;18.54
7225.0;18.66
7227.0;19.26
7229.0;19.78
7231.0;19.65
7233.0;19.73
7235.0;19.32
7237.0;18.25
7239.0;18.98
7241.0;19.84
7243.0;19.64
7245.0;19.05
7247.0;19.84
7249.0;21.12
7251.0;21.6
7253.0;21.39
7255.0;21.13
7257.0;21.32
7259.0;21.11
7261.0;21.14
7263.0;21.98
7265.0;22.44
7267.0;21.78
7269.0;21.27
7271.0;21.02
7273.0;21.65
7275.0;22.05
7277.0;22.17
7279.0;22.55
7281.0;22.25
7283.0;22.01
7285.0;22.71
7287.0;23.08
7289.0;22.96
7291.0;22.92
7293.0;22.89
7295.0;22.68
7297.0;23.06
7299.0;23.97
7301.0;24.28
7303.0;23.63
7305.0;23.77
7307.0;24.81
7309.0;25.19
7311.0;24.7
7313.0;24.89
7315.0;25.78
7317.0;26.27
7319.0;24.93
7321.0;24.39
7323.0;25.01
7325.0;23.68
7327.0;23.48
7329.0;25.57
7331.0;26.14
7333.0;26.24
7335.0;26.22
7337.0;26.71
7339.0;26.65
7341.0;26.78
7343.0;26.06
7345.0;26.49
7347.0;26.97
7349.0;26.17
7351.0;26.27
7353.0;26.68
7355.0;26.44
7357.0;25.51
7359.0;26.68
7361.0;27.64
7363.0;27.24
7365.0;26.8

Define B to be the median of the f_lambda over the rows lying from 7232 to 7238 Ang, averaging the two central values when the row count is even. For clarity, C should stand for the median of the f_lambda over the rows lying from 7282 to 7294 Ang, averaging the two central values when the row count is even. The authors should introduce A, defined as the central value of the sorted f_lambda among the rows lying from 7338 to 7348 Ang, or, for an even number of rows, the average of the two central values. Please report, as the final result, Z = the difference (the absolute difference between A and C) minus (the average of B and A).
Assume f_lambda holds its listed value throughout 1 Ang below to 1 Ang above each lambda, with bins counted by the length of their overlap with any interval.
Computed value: -19.2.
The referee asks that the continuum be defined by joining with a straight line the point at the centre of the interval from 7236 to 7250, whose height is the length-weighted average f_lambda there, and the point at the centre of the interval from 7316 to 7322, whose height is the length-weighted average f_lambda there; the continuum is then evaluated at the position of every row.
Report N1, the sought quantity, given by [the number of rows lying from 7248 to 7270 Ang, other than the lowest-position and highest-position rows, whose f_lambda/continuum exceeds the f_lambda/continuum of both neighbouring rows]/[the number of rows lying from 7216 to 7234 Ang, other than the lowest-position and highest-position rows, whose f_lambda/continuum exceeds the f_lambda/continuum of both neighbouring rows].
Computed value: 1.5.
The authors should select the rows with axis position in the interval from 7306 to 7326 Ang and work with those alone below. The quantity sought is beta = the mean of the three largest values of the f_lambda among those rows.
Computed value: 26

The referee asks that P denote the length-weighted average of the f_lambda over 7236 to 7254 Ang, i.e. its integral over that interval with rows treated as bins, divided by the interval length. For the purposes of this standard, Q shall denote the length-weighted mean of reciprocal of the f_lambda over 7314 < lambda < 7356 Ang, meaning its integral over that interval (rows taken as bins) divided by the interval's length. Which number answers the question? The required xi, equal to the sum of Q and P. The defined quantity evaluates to 20.0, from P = 20.0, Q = 0.039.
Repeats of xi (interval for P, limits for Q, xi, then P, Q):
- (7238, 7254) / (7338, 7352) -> 20.2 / 20.2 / 0.038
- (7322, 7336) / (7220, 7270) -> 25.2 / 25.2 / 0.050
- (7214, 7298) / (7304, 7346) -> 20.9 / 20.8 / 0.039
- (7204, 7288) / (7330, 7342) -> 20.1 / 20.0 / 0.038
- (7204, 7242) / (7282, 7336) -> 18.3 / 18.2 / 0.041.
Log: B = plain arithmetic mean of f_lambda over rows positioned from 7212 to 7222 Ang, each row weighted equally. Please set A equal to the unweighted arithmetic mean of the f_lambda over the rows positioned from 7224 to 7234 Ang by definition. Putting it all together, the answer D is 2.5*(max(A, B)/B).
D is 2.67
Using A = 19.4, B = 18.2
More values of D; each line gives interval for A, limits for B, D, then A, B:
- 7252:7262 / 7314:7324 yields 2.50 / 21.2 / 25.3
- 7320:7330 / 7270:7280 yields 2.79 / 24.4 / 21.9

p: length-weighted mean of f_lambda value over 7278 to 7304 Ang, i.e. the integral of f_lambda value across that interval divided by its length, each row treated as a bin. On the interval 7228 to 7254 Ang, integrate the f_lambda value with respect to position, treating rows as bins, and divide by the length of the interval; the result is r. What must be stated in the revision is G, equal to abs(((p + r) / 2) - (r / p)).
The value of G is 20.6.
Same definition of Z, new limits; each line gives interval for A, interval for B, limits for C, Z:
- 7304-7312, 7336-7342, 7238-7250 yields -20.7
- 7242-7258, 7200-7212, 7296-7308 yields -15.7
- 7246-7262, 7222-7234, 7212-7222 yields -17.5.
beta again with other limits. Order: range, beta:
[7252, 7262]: 21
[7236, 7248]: 20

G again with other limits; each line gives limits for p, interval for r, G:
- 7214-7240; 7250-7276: 19.1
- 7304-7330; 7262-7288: 22.5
